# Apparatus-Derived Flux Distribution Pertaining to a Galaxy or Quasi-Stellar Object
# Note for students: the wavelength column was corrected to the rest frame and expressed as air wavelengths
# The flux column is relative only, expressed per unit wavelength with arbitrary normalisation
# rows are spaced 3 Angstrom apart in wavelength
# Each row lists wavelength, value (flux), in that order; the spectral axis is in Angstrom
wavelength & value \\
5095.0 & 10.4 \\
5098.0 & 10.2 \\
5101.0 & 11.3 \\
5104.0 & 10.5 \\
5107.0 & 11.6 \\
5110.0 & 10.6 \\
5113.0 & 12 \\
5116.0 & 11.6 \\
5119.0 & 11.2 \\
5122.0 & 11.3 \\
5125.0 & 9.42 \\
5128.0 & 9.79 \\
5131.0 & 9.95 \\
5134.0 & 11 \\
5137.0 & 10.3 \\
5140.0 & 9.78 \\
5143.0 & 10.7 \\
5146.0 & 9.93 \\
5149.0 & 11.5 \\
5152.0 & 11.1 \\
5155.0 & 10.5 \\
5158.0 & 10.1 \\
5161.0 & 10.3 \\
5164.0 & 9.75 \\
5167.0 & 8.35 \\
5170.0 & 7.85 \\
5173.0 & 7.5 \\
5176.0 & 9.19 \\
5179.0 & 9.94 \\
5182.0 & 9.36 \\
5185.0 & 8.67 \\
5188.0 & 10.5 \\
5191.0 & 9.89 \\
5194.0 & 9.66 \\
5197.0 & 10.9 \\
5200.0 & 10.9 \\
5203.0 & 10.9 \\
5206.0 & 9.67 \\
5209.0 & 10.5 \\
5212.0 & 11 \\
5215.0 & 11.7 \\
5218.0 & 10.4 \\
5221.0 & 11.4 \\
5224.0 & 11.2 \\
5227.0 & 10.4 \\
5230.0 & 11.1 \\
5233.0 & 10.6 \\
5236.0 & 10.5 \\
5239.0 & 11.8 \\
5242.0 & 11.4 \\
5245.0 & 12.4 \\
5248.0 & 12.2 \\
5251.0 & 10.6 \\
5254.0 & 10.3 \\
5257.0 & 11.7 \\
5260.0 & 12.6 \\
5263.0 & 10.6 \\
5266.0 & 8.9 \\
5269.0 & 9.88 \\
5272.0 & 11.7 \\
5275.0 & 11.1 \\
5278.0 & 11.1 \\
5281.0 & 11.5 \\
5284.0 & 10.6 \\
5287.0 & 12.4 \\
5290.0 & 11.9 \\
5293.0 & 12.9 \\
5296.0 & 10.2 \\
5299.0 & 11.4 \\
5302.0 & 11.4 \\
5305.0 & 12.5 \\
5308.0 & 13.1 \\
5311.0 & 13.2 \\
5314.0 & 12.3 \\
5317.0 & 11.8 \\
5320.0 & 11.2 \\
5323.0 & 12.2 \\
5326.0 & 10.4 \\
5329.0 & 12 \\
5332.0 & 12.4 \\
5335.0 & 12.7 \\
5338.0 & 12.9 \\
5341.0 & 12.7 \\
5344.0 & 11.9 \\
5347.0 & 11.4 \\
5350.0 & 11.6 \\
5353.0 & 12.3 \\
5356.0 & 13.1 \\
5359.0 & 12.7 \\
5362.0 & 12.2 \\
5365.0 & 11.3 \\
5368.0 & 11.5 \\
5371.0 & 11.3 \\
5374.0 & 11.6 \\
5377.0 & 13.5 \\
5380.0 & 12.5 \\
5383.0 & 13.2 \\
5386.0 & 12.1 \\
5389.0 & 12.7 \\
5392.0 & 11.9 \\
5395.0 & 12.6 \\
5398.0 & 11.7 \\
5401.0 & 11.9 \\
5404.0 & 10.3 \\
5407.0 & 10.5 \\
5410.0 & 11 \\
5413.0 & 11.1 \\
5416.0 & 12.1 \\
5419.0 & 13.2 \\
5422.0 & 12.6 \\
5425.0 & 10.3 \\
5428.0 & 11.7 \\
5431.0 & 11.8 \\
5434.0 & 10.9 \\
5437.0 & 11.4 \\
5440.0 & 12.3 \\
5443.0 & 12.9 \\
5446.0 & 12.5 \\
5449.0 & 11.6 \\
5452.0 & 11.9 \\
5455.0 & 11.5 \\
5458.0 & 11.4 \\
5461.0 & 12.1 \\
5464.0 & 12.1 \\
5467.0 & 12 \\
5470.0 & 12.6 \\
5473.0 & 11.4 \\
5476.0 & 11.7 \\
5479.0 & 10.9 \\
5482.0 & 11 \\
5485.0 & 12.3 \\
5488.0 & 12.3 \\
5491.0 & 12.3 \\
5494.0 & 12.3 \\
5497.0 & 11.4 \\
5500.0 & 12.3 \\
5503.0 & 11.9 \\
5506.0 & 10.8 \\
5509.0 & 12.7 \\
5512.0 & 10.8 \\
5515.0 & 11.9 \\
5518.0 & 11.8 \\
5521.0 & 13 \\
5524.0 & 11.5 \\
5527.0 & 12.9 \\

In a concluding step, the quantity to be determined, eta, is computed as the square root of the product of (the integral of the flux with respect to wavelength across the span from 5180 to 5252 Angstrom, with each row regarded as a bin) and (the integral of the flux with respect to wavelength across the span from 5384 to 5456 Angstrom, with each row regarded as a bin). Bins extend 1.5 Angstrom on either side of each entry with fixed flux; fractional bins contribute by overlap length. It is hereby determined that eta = 810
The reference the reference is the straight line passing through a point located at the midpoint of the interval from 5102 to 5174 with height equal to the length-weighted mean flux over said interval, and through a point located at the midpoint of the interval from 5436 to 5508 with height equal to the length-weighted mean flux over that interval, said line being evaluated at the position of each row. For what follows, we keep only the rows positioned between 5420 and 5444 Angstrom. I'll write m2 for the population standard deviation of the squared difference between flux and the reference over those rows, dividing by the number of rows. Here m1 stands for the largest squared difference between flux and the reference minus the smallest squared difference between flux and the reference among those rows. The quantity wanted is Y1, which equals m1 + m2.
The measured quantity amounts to 2.5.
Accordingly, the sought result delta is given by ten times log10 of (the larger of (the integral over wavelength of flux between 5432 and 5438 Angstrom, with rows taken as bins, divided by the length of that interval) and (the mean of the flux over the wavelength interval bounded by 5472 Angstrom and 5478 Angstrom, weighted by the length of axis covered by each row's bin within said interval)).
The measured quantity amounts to 10.61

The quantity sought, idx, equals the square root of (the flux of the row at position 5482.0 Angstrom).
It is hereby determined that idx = 3.3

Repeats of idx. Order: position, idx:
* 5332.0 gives 3.5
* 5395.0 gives 3.5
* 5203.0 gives 3.3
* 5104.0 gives 3.2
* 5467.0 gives 3.5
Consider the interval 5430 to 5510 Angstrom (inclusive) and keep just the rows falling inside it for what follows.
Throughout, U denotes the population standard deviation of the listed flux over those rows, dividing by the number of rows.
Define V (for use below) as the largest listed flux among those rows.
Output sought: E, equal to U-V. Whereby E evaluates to -12.3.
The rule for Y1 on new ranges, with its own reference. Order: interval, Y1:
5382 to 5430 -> 3.9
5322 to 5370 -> 4.1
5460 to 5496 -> 1.3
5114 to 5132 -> 2.5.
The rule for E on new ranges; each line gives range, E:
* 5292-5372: -12.4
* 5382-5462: -12.4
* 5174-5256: -11.5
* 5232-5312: -12.2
